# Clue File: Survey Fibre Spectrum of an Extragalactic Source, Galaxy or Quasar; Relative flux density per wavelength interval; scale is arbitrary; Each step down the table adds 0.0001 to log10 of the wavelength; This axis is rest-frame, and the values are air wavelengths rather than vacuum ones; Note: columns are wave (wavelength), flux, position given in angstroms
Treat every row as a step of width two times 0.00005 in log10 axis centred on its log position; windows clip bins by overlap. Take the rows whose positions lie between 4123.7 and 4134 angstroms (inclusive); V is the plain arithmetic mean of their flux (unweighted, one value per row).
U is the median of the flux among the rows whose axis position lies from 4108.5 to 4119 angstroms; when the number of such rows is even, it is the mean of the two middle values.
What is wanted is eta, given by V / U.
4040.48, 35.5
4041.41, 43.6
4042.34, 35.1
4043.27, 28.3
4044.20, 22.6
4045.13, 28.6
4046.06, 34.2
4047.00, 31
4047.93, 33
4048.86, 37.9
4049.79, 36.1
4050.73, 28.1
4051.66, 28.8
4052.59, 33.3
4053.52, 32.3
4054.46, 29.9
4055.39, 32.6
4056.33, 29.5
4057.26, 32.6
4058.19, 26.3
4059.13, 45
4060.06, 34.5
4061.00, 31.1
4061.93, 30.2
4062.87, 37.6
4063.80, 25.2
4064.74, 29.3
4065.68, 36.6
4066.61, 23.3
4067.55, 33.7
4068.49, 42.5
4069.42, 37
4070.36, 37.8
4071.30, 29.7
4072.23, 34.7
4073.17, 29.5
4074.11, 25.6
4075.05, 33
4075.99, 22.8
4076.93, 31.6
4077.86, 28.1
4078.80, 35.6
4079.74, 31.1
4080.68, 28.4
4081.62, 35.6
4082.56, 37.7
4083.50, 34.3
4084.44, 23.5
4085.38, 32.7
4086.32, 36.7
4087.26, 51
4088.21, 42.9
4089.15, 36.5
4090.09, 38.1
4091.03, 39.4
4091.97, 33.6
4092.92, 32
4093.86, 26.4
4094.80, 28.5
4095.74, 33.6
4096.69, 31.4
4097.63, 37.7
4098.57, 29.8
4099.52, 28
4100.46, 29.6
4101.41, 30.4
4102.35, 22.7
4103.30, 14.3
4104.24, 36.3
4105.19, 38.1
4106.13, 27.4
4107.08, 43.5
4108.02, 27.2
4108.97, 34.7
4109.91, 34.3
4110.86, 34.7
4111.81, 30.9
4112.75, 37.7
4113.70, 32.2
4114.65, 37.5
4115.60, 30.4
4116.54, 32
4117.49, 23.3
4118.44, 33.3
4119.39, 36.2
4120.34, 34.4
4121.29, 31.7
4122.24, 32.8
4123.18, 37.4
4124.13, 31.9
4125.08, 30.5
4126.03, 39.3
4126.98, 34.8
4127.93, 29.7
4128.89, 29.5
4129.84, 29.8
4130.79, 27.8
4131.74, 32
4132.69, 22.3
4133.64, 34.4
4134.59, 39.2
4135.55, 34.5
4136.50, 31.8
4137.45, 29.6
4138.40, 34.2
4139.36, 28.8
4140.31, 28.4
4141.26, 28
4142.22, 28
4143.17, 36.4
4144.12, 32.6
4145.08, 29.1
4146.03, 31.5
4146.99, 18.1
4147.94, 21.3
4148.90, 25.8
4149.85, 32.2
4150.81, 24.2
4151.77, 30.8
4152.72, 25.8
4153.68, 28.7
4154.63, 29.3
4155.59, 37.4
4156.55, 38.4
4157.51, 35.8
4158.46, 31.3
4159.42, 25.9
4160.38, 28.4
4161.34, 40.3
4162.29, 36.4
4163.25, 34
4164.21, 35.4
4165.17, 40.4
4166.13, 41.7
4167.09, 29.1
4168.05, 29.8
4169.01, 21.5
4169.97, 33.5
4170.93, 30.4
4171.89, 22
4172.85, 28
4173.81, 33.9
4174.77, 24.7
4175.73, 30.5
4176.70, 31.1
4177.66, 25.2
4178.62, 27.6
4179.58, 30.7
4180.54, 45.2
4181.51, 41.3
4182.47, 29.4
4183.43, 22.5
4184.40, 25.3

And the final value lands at 0.93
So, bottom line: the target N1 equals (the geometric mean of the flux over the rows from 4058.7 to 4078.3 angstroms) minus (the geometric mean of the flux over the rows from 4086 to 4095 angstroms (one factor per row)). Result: -4.1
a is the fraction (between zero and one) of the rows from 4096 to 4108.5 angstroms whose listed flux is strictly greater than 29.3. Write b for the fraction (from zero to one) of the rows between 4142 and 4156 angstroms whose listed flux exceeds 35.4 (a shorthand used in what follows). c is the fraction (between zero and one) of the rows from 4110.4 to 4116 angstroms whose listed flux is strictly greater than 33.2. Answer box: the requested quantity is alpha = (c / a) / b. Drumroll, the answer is 6.1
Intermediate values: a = 0.62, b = 0.13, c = 0.50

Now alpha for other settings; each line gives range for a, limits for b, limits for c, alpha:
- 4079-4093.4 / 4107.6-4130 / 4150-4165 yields 2.6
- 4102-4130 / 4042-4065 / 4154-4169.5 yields 4.2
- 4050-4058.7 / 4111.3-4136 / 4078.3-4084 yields 4.3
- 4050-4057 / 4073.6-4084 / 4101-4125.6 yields 2.4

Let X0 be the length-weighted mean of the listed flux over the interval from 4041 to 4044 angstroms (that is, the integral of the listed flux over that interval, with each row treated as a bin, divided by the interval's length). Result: 34.4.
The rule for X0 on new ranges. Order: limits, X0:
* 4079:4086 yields 32.1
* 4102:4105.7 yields 28.0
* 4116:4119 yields 29.8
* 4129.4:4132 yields 29.7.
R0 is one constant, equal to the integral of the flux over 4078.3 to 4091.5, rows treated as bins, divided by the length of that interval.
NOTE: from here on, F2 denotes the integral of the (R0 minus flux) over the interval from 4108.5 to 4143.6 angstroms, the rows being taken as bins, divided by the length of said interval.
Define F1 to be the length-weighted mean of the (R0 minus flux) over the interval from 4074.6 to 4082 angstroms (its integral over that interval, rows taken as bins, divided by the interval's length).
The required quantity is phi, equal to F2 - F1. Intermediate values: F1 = 5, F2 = 3.7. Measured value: -1.6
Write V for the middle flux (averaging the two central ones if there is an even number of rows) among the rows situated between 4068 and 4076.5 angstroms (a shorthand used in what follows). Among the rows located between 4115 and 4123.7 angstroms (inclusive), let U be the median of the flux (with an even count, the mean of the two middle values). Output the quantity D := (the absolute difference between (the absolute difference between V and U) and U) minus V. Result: -0.40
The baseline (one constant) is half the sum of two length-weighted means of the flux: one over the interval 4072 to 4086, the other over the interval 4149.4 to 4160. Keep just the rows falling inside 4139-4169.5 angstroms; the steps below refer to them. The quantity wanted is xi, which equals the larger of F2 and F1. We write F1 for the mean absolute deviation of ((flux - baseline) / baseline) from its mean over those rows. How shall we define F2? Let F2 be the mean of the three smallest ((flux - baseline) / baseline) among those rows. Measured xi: 0.148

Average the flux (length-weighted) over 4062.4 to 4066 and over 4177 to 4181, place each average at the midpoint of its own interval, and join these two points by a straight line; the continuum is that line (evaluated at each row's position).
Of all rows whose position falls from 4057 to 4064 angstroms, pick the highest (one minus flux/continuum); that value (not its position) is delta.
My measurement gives 0.21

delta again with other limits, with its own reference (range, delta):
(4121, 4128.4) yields 0.07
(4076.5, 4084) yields 0.12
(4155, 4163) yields 0.19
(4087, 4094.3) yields 0.17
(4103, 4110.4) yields 0.55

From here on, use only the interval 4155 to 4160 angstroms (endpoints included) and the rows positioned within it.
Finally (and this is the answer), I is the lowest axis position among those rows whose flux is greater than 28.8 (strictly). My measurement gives 4155.59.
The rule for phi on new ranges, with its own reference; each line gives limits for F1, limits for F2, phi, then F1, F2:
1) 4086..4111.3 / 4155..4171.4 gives -0.2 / 3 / 2.5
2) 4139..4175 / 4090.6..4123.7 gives -1.6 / 5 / 3.9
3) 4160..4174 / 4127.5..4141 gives 1.5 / 4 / 5.1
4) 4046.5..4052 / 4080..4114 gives -0.5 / 3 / 2.8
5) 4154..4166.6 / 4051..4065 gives 3.0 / 1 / 4.1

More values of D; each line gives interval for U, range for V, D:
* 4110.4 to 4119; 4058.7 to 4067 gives 0.00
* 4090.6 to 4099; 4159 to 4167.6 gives -6.80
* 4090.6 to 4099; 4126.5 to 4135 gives 0.00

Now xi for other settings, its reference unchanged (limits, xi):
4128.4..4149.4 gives 0.116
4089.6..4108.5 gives 0.161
